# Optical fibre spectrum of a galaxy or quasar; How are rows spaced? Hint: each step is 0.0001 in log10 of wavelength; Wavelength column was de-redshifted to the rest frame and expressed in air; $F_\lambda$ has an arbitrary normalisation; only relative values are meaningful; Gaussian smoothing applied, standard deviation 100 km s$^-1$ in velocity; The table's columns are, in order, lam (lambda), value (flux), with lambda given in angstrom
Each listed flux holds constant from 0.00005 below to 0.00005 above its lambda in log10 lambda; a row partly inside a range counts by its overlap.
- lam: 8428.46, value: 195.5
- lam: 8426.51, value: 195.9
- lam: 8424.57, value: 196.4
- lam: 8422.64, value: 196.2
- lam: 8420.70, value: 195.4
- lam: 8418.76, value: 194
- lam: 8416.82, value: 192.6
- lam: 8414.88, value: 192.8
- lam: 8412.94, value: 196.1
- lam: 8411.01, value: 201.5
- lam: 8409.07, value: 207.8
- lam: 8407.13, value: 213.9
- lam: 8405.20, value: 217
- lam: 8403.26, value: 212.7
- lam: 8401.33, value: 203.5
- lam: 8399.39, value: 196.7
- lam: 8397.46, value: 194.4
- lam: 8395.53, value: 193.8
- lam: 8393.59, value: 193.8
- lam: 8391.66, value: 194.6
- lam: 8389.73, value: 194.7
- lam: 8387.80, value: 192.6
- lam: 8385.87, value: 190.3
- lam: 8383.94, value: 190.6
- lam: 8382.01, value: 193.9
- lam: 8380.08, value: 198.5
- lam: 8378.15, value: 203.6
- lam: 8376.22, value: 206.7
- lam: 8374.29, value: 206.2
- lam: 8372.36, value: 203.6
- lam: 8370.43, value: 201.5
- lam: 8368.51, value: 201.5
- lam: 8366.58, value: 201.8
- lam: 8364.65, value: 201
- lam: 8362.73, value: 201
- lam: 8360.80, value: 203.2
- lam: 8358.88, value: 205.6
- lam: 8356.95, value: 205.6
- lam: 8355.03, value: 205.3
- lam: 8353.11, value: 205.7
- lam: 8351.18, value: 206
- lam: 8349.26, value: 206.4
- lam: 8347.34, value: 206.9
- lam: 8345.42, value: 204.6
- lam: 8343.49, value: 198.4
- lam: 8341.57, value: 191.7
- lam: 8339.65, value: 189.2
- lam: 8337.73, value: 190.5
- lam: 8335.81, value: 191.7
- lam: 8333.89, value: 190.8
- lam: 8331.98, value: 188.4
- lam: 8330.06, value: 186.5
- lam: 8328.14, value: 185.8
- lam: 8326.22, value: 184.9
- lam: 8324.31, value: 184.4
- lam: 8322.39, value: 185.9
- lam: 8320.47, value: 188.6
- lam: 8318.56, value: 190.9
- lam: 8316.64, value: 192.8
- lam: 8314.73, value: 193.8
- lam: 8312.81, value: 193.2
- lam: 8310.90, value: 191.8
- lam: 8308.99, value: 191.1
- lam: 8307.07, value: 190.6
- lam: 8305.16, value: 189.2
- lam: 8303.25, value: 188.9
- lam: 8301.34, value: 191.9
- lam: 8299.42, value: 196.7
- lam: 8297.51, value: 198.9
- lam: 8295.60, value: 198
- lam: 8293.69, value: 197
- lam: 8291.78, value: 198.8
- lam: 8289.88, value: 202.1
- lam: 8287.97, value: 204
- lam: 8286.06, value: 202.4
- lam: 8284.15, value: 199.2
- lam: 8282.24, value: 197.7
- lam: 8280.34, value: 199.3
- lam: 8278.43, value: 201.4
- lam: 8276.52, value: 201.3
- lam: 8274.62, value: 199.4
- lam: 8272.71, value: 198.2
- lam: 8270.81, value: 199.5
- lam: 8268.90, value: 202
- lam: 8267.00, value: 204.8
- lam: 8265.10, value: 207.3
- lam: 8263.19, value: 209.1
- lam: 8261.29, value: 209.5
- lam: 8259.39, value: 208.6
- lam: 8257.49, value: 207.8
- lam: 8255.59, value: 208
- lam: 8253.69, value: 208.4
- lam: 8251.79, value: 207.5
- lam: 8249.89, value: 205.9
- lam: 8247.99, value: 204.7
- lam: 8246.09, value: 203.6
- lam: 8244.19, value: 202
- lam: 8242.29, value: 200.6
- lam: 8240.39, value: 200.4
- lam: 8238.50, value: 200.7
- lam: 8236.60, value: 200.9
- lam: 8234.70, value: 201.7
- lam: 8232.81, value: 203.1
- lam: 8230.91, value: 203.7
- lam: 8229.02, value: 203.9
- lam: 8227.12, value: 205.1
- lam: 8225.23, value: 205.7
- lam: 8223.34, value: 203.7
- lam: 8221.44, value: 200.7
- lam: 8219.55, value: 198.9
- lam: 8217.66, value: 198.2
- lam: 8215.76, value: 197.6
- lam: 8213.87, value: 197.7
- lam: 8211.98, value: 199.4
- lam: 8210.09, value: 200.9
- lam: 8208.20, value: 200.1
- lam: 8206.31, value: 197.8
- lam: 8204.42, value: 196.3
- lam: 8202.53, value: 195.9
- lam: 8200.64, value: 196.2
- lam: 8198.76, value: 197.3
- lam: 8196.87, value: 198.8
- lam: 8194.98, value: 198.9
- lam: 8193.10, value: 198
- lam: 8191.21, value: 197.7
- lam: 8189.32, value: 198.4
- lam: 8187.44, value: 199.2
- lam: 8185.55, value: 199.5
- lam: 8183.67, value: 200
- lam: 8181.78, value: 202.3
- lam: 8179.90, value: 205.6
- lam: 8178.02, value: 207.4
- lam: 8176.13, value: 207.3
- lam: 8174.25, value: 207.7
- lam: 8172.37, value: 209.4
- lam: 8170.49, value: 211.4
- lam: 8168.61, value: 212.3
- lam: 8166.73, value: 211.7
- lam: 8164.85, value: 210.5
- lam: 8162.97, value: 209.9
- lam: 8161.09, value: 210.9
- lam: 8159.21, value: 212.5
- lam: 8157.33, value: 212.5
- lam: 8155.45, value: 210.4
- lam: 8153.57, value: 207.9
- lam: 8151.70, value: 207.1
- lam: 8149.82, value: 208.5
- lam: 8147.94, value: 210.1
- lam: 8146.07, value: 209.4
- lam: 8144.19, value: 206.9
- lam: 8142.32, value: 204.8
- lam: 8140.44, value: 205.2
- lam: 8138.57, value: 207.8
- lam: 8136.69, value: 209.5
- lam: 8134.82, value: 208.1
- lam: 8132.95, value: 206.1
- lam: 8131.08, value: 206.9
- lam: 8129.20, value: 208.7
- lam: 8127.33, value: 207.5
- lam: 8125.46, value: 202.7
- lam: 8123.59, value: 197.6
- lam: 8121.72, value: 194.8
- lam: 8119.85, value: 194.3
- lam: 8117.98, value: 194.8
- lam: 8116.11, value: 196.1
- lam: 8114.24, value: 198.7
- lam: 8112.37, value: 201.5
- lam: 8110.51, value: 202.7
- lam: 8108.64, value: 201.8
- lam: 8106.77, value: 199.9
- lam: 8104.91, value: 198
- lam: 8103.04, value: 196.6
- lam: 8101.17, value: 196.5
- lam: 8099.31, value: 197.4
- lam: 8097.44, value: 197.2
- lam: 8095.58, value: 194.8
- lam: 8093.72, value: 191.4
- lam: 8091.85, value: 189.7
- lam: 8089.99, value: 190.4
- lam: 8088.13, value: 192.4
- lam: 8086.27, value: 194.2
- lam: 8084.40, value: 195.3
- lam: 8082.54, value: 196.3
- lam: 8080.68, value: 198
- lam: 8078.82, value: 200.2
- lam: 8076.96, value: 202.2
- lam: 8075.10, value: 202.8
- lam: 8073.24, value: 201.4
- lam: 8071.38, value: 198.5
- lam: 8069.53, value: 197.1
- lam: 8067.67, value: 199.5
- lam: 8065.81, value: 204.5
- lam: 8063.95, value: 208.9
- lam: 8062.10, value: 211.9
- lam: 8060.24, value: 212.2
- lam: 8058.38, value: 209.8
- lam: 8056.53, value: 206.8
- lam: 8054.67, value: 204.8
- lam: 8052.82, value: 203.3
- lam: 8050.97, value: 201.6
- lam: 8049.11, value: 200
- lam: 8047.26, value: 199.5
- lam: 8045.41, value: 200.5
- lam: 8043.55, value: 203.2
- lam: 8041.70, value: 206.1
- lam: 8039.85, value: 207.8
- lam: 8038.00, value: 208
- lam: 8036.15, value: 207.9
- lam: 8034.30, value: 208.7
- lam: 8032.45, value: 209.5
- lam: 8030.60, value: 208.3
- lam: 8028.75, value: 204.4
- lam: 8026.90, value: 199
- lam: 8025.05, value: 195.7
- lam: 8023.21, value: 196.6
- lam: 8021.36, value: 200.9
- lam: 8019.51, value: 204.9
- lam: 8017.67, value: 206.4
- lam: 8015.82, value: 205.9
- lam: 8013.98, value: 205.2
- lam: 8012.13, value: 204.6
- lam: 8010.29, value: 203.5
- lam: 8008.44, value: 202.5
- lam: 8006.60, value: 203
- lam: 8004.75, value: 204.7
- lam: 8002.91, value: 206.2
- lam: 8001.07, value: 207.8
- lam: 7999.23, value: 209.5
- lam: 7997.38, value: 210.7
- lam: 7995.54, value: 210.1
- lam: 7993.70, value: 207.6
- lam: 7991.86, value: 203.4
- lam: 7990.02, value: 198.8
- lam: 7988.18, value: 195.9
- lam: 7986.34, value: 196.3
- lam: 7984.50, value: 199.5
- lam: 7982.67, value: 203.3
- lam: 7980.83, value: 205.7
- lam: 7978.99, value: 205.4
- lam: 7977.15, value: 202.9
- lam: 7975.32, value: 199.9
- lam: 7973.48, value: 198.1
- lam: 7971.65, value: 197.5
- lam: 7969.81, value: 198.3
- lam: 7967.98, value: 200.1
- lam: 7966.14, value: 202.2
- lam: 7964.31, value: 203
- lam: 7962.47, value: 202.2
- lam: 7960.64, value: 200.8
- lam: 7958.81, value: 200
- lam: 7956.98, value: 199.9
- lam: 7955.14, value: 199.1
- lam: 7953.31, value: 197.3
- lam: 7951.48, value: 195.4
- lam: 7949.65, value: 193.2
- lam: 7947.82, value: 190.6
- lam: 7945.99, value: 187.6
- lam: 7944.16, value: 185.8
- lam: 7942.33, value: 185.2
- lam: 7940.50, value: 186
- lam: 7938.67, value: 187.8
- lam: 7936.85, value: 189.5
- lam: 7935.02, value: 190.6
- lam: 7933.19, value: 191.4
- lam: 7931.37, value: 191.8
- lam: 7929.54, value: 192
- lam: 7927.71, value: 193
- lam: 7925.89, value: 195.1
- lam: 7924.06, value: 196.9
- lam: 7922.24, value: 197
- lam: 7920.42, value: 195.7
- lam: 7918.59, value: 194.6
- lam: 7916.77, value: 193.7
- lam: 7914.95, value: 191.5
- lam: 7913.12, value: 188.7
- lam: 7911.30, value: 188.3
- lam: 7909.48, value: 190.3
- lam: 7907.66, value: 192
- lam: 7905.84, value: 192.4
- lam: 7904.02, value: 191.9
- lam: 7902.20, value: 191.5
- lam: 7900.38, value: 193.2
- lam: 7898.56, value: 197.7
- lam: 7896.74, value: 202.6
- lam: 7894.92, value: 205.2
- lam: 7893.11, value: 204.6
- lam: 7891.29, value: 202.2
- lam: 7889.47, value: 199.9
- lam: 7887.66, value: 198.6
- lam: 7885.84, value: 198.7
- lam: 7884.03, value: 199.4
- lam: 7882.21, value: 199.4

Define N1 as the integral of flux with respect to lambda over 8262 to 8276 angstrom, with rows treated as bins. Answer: 2842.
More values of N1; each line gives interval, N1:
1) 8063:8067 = 825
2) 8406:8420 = 2798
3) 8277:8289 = 2407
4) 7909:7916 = 1328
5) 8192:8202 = 1978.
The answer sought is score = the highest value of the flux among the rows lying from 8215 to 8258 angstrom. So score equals 208.4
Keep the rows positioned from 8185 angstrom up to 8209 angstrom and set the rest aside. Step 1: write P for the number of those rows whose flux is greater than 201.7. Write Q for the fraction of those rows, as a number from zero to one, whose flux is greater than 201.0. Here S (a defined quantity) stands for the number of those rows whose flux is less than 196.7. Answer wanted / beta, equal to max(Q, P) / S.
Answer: 0.0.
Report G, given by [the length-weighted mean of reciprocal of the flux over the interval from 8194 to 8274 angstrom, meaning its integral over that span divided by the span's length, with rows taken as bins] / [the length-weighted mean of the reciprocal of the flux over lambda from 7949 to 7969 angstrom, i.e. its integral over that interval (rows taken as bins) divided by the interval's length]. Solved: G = 0.99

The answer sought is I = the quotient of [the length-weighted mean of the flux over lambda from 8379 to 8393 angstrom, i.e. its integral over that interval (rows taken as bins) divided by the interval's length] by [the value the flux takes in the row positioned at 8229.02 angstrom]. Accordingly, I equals 0.95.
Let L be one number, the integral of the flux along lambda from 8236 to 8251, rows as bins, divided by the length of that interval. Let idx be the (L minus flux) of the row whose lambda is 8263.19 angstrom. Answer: -7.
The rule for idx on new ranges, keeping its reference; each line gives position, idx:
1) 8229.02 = -2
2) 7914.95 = 11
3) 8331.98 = 14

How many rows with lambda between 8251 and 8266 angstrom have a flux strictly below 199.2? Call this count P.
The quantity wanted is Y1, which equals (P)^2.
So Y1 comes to 0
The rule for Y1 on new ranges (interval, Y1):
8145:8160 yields 0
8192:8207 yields 64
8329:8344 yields 64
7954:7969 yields 1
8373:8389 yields 25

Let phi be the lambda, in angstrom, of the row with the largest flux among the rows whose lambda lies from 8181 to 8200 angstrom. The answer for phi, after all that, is 8181.78 angstrom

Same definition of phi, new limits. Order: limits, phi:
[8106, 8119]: 8110.51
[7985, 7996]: 7995.54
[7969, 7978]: 7977.15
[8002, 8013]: 8002.91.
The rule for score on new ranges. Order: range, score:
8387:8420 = 217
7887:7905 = 205.2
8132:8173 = 212.5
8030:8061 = 212.2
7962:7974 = 203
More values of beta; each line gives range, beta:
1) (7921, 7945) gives 0.0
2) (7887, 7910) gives 0.7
